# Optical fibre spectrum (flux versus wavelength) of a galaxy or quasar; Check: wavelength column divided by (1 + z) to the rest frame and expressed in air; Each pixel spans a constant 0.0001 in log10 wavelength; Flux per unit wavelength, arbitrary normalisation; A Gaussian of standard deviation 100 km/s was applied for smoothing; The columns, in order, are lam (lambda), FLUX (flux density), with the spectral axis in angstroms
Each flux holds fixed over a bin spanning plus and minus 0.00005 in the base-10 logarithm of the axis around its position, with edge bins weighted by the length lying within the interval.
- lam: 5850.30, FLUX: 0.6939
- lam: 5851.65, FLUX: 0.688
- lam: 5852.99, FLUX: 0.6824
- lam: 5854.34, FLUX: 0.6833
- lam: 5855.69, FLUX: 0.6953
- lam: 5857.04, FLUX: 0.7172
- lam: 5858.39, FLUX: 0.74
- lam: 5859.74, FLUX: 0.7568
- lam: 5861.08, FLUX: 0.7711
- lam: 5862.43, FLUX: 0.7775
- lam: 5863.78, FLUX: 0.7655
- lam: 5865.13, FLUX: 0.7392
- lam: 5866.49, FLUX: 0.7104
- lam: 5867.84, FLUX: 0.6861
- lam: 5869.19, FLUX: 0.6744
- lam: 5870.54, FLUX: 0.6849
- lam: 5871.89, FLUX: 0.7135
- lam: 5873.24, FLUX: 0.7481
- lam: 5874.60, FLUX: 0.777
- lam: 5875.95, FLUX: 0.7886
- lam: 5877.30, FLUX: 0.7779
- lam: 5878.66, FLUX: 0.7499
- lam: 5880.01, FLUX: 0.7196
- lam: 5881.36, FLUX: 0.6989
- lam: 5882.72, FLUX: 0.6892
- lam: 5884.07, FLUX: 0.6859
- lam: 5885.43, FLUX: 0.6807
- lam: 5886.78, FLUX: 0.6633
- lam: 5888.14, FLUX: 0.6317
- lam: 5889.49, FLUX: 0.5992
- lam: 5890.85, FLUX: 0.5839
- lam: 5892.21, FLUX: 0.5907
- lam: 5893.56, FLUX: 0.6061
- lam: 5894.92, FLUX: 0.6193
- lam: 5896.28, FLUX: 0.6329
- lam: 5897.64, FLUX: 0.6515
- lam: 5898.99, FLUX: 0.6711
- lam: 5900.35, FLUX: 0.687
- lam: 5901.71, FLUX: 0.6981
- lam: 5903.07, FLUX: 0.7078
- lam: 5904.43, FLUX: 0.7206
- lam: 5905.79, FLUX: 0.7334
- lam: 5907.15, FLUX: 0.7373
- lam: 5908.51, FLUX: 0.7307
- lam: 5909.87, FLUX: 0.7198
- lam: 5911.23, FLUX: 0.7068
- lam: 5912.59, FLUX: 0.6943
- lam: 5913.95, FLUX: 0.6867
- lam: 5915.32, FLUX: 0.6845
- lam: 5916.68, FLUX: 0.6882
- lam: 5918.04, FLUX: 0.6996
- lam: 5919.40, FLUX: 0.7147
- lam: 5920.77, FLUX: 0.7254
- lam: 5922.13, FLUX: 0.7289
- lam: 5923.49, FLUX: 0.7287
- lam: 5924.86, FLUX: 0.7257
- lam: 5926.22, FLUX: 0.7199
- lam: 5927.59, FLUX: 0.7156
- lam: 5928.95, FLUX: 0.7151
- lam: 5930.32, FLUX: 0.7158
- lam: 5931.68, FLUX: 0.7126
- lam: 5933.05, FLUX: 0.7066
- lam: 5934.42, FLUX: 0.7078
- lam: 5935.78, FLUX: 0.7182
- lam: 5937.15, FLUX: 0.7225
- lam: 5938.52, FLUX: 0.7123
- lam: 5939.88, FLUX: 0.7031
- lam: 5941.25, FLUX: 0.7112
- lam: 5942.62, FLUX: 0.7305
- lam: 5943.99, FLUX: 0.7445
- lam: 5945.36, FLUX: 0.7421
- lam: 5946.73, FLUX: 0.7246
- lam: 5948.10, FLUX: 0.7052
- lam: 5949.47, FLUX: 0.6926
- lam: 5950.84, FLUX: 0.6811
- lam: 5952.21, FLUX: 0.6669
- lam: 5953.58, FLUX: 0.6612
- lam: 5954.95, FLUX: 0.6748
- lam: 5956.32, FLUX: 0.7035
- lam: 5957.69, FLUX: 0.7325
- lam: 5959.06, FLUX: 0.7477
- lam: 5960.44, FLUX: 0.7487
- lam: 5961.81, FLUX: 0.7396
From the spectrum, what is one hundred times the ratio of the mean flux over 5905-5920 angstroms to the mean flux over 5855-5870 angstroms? 97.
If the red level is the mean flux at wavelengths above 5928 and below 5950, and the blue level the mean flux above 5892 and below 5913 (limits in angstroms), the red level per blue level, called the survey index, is 1.05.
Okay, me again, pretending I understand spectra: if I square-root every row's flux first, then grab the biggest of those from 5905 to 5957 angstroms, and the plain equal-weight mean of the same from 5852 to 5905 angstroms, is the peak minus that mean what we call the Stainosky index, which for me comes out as 0.029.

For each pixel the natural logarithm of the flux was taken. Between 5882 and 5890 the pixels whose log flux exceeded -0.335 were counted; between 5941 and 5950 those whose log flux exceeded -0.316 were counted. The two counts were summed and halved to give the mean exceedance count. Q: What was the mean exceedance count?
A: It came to 1.5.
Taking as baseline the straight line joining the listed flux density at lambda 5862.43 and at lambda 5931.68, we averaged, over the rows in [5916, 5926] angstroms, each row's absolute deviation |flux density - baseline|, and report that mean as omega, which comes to 0.014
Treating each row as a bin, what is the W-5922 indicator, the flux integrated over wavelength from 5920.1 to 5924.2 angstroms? 2.98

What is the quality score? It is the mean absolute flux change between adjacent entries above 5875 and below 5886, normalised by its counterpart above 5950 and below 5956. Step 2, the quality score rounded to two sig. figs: 1.4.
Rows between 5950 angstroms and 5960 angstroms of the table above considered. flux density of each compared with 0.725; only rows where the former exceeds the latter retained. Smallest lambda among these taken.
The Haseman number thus 5957.69 angstroms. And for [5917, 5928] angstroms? 5920.77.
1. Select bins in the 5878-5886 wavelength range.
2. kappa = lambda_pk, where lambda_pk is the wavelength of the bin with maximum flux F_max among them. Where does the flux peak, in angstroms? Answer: 5878.66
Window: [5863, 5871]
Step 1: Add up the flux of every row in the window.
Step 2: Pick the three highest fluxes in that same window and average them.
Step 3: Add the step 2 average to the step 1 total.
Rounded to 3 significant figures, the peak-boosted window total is 5.00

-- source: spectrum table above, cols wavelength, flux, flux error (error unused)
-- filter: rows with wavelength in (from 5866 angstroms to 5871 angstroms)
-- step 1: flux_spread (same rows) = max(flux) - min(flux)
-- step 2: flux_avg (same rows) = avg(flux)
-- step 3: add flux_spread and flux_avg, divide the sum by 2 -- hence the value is 0.362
